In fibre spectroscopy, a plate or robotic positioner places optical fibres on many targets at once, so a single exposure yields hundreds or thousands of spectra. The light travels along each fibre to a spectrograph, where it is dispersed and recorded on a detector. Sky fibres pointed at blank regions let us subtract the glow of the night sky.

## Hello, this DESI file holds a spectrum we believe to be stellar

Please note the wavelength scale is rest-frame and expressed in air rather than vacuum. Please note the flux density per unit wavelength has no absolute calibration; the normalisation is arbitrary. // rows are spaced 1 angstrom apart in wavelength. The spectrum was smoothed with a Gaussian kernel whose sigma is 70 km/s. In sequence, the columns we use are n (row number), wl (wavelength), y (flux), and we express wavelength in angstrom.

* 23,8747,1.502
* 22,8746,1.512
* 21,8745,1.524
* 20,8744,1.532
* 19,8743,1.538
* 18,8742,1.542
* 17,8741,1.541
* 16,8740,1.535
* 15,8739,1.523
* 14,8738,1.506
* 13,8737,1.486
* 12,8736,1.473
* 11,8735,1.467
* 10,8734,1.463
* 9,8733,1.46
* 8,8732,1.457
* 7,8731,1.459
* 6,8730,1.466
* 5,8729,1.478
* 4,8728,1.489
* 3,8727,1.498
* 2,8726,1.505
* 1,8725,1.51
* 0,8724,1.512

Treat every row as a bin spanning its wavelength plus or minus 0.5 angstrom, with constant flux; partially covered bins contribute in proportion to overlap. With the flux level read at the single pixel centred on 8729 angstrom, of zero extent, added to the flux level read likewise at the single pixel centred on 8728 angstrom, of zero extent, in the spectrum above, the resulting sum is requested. 2.97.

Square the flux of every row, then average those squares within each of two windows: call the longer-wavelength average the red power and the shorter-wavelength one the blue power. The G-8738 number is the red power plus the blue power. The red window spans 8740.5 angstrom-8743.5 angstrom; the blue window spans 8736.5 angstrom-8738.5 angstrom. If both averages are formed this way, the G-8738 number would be 4.61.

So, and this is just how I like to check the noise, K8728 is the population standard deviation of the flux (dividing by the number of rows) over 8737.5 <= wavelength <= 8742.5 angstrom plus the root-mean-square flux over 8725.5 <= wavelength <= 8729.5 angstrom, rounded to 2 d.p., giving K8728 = 1.51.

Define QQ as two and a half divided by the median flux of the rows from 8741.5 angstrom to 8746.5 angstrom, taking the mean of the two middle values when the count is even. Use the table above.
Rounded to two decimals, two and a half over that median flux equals 1.63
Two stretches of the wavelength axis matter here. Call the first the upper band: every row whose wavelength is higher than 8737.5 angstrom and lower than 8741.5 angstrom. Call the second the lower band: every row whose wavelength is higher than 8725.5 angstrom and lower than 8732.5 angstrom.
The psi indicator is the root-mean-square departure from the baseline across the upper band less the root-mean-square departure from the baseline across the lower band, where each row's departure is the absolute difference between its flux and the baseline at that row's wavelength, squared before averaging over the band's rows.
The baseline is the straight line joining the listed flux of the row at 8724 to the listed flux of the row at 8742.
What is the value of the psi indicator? -0.030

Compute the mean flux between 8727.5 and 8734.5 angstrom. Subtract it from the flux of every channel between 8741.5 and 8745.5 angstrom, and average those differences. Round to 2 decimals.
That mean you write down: 0.07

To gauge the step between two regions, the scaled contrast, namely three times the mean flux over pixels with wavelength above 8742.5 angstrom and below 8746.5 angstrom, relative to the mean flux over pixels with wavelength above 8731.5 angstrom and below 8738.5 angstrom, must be 3.11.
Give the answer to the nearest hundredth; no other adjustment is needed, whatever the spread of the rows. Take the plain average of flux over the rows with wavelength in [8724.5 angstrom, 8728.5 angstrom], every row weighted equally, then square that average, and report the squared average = 2.25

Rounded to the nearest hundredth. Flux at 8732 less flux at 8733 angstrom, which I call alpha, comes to 0.00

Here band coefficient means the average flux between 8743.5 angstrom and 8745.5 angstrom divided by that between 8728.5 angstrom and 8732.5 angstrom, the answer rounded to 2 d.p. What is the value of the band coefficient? 1.04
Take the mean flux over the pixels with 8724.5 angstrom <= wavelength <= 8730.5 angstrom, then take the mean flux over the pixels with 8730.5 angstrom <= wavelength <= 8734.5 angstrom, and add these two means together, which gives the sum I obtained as 2.95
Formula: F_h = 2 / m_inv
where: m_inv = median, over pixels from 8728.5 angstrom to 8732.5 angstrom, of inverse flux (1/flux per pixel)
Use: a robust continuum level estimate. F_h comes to 2.92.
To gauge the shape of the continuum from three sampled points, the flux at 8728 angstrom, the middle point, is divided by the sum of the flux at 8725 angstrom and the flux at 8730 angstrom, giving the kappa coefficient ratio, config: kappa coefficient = 0.500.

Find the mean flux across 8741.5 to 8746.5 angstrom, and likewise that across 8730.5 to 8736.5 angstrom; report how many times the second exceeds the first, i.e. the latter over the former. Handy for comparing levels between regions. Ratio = 0.96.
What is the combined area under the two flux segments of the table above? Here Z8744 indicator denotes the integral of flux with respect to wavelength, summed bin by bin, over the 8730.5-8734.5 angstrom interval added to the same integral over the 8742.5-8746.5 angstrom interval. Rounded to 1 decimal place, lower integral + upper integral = 11.9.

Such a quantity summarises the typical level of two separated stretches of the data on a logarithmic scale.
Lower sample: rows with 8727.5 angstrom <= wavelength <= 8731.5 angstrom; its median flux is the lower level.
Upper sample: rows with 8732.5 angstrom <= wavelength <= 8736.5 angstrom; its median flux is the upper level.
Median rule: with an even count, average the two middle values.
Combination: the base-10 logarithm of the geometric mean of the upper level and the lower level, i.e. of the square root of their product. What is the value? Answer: 0.167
